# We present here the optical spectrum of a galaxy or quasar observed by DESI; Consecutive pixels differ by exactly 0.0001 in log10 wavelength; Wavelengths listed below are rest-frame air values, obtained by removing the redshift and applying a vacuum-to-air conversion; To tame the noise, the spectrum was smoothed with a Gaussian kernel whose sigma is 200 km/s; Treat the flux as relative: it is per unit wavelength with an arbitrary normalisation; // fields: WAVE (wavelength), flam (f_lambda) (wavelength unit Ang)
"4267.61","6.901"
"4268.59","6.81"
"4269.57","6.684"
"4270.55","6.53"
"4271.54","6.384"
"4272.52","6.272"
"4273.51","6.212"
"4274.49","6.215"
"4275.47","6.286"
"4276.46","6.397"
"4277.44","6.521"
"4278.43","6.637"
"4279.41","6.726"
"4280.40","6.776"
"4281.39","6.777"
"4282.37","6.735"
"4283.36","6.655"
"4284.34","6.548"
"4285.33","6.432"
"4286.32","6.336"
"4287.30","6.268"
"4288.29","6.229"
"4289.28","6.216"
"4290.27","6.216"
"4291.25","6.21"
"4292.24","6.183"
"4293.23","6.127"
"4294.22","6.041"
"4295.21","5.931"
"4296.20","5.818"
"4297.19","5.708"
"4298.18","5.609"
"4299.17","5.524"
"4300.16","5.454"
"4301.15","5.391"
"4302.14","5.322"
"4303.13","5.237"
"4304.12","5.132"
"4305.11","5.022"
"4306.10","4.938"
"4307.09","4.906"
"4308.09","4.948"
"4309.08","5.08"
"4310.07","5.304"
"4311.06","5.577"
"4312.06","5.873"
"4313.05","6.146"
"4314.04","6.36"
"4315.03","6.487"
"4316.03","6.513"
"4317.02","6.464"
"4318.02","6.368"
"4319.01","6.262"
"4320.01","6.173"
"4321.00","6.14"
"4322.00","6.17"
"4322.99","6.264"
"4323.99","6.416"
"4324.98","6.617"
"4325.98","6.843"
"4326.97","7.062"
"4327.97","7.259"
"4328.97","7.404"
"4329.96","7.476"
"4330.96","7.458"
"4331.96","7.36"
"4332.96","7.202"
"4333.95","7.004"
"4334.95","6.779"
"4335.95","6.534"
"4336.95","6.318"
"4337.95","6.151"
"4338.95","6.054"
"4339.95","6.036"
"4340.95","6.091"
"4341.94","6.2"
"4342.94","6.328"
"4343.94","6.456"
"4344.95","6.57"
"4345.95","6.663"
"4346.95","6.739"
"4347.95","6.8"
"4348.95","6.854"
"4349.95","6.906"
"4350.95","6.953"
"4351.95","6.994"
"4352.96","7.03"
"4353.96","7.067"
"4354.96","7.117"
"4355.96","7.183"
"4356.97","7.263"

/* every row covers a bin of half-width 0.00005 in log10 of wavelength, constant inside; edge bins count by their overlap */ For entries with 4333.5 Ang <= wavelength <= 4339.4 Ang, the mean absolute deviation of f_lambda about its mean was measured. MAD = 0.30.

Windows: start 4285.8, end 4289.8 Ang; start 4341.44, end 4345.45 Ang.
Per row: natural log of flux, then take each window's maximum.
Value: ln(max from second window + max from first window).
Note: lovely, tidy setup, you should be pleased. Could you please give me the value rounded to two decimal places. 1.32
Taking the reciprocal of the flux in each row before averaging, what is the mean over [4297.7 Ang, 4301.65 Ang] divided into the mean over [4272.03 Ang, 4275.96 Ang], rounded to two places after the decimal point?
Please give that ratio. 0.88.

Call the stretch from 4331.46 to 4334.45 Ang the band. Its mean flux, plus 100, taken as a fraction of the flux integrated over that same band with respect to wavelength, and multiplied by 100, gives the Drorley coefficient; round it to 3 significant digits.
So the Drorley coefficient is 498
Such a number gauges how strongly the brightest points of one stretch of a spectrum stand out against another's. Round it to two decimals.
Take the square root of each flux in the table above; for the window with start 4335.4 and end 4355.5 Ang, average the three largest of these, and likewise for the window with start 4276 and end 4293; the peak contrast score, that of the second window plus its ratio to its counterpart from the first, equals 3.58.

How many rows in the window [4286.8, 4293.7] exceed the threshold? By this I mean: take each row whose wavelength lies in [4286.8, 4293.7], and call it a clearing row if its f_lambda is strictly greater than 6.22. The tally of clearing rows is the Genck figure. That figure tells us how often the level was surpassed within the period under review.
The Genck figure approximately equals 2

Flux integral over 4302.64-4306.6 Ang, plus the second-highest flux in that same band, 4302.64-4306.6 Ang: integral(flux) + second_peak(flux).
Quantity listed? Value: 25.3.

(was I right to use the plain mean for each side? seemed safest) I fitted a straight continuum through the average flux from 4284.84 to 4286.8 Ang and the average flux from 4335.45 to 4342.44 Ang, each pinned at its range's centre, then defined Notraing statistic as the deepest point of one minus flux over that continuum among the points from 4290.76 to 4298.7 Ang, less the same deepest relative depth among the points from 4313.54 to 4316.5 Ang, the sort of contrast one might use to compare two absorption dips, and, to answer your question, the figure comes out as 0.13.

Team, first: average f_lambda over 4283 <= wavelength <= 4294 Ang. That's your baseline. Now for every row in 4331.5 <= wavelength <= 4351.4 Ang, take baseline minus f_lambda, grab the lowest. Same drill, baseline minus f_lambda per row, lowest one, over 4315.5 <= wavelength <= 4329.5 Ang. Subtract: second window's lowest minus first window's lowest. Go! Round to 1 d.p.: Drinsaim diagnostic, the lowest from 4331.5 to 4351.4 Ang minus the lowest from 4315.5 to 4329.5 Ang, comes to 0.0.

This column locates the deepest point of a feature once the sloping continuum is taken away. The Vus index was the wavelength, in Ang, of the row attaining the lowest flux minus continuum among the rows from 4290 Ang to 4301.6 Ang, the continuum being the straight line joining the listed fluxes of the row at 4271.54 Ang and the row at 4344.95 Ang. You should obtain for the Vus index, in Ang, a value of 4301.15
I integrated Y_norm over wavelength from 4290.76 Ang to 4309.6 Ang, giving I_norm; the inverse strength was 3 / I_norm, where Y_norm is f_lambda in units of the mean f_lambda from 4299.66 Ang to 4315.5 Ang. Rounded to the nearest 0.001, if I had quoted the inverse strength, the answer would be 0.158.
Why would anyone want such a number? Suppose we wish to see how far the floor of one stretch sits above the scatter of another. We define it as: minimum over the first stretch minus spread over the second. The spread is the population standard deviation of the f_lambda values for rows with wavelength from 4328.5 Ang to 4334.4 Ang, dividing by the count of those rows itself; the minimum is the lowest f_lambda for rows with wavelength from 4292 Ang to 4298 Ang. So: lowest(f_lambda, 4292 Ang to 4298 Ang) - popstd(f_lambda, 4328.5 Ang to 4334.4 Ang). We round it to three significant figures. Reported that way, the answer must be 5.54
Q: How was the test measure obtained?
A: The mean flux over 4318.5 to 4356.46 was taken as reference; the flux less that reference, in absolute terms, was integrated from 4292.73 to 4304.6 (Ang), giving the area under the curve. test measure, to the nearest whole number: 13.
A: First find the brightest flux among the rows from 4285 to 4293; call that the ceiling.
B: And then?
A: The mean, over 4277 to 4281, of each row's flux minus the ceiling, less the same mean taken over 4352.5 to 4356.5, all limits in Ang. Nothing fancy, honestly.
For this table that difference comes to -0.43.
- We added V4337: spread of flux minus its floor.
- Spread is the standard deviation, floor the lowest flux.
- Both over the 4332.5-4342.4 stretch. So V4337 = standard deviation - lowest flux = -5.6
